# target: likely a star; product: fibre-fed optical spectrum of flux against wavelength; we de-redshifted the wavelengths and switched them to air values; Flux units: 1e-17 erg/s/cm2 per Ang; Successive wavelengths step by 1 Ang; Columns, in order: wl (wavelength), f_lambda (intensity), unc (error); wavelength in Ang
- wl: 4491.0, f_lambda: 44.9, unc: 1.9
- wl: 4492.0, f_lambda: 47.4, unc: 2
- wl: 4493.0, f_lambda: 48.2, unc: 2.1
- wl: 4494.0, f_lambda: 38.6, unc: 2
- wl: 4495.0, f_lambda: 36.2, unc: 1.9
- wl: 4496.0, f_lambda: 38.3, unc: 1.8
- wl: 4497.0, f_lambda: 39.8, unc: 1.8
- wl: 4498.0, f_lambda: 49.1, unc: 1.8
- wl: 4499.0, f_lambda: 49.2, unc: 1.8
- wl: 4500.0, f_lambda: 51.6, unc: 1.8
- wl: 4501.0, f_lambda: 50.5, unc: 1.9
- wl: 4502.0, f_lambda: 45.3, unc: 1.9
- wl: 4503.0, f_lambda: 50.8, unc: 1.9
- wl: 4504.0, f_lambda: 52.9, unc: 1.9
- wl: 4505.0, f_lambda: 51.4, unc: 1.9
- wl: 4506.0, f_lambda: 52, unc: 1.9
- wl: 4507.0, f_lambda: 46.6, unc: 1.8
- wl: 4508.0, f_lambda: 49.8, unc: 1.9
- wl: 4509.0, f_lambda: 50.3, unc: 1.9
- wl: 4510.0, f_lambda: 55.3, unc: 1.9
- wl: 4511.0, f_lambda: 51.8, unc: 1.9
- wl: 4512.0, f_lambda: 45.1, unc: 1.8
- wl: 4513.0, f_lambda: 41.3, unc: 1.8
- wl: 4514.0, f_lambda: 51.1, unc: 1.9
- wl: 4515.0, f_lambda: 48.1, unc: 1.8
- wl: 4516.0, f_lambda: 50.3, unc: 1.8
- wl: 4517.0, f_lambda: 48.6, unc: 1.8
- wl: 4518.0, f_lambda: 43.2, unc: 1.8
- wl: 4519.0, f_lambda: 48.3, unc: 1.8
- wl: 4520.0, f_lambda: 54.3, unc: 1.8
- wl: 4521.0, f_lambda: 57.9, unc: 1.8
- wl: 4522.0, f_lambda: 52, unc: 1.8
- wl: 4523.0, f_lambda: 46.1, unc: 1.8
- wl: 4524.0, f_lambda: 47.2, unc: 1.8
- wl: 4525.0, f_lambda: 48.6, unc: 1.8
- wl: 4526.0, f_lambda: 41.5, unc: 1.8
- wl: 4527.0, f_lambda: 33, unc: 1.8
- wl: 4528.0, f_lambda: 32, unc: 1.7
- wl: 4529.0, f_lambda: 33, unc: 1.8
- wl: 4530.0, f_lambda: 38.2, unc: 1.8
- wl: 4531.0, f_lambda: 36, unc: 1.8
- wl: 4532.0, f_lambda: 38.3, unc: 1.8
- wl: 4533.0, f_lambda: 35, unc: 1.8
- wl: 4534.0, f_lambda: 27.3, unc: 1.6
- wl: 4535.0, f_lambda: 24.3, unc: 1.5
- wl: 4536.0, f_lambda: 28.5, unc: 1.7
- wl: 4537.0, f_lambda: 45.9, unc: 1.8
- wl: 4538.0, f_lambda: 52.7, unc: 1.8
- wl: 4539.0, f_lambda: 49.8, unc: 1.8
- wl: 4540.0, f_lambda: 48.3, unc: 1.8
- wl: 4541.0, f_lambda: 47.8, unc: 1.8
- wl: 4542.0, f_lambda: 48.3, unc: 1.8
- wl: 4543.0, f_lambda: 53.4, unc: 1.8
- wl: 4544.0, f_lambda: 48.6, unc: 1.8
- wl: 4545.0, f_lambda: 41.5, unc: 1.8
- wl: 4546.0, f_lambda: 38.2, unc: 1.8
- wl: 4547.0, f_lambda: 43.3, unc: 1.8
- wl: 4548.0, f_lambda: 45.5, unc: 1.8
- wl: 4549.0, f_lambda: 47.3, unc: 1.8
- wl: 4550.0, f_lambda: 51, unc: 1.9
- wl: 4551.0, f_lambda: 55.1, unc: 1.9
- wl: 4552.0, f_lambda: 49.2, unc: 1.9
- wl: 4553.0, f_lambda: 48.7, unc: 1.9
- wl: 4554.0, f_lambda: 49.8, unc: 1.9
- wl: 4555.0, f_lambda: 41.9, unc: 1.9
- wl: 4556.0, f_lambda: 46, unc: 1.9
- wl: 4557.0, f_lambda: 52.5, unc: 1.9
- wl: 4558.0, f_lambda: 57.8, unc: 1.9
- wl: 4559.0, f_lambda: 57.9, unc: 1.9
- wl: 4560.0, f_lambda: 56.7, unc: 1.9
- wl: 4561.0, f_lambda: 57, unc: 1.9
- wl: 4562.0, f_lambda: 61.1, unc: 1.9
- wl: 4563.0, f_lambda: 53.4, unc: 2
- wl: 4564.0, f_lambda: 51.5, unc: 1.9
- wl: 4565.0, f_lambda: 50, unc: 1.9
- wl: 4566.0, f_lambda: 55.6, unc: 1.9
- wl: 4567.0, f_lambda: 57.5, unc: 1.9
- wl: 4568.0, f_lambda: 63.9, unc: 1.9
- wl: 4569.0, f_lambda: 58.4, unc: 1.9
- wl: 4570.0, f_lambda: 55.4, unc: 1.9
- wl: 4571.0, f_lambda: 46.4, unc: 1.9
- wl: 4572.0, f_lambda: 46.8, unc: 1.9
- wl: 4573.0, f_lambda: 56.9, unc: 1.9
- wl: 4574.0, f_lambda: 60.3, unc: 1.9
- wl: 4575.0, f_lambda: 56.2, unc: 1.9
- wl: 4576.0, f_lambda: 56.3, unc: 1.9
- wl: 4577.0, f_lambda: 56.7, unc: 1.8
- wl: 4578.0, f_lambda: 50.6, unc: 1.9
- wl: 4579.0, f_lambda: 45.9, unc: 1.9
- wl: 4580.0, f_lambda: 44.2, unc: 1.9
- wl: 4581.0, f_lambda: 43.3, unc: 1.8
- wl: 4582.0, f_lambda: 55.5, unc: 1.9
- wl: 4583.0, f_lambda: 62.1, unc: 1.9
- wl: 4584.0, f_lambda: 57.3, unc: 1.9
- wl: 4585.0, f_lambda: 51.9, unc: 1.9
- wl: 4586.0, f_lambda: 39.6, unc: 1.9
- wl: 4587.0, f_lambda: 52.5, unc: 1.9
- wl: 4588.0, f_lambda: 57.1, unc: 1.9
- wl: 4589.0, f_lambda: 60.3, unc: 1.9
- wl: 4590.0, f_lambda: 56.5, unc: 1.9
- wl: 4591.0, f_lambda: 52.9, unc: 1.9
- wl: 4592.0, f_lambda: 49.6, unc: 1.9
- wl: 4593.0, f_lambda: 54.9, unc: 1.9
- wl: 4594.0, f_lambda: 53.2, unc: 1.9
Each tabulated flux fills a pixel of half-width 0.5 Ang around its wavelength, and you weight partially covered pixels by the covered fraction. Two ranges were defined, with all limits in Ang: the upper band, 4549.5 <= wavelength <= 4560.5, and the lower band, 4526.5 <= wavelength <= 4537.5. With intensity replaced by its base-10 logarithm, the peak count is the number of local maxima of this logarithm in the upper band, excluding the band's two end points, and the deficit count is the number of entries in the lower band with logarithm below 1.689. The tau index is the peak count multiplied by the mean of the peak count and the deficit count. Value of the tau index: 21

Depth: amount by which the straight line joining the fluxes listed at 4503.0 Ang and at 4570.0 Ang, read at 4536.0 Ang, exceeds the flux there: 25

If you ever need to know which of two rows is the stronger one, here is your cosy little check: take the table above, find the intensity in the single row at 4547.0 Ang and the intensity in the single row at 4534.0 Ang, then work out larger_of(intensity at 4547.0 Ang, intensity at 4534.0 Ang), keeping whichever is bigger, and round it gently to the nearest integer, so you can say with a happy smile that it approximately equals 43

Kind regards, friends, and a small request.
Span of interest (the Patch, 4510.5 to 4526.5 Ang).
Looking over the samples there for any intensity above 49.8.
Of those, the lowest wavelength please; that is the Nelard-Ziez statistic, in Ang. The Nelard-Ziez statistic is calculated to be 4511.0 Ang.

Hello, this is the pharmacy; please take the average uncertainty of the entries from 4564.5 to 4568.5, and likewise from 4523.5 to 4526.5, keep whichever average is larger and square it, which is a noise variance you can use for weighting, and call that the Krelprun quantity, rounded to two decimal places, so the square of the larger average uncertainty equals 3.61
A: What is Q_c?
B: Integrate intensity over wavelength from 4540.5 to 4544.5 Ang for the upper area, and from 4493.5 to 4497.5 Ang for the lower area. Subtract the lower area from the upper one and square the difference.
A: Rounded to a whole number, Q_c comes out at 2043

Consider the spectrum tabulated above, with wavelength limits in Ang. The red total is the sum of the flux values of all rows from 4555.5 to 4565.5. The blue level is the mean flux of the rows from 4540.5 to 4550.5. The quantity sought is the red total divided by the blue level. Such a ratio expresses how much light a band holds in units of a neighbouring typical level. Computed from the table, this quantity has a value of 11.7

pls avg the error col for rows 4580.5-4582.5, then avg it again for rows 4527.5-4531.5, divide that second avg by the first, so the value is 0.959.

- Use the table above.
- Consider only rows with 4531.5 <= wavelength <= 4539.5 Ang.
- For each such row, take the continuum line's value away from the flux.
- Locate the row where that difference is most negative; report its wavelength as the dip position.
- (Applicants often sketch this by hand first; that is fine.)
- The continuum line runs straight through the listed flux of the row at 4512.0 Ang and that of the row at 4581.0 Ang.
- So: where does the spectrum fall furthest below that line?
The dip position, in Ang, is 4535.0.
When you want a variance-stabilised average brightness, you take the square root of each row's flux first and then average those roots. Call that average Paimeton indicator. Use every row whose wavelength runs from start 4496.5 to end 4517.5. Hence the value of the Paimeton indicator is 7.00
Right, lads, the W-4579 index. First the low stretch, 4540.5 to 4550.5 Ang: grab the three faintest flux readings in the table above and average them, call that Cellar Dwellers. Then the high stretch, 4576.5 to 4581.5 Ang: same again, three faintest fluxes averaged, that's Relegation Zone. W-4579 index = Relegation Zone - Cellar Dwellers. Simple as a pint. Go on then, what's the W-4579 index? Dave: 3.5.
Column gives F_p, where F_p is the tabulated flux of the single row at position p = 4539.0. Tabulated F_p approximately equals 49.8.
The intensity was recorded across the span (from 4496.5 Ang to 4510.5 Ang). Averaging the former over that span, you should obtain 50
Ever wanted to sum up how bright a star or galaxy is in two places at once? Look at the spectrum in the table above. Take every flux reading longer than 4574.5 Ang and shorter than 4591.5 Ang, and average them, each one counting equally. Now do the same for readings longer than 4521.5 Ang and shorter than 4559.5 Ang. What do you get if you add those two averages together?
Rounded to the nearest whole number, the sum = 97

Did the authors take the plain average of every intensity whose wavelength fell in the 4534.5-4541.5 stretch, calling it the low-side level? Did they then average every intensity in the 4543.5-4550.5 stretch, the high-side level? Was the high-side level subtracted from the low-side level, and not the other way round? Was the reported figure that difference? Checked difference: -3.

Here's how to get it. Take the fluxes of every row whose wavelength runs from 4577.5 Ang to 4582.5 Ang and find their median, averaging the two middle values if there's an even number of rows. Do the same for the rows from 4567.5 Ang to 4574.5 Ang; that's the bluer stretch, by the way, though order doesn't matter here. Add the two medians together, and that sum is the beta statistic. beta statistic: 103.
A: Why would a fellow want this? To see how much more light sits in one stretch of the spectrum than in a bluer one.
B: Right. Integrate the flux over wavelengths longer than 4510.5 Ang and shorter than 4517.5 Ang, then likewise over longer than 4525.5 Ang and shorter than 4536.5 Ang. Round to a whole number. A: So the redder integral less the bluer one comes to 31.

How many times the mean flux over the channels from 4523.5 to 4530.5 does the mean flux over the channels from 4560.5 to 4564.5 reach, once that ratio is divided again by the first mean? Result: 0.0365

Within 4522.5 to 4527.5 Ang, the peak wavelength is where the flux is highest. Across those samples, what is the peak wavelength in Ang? 4525.0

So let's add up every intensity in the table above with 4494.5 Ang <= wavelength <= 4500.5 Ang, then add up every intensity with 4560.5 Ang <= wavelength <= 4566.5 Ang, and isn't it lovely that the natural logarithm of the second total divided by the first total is 0.22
